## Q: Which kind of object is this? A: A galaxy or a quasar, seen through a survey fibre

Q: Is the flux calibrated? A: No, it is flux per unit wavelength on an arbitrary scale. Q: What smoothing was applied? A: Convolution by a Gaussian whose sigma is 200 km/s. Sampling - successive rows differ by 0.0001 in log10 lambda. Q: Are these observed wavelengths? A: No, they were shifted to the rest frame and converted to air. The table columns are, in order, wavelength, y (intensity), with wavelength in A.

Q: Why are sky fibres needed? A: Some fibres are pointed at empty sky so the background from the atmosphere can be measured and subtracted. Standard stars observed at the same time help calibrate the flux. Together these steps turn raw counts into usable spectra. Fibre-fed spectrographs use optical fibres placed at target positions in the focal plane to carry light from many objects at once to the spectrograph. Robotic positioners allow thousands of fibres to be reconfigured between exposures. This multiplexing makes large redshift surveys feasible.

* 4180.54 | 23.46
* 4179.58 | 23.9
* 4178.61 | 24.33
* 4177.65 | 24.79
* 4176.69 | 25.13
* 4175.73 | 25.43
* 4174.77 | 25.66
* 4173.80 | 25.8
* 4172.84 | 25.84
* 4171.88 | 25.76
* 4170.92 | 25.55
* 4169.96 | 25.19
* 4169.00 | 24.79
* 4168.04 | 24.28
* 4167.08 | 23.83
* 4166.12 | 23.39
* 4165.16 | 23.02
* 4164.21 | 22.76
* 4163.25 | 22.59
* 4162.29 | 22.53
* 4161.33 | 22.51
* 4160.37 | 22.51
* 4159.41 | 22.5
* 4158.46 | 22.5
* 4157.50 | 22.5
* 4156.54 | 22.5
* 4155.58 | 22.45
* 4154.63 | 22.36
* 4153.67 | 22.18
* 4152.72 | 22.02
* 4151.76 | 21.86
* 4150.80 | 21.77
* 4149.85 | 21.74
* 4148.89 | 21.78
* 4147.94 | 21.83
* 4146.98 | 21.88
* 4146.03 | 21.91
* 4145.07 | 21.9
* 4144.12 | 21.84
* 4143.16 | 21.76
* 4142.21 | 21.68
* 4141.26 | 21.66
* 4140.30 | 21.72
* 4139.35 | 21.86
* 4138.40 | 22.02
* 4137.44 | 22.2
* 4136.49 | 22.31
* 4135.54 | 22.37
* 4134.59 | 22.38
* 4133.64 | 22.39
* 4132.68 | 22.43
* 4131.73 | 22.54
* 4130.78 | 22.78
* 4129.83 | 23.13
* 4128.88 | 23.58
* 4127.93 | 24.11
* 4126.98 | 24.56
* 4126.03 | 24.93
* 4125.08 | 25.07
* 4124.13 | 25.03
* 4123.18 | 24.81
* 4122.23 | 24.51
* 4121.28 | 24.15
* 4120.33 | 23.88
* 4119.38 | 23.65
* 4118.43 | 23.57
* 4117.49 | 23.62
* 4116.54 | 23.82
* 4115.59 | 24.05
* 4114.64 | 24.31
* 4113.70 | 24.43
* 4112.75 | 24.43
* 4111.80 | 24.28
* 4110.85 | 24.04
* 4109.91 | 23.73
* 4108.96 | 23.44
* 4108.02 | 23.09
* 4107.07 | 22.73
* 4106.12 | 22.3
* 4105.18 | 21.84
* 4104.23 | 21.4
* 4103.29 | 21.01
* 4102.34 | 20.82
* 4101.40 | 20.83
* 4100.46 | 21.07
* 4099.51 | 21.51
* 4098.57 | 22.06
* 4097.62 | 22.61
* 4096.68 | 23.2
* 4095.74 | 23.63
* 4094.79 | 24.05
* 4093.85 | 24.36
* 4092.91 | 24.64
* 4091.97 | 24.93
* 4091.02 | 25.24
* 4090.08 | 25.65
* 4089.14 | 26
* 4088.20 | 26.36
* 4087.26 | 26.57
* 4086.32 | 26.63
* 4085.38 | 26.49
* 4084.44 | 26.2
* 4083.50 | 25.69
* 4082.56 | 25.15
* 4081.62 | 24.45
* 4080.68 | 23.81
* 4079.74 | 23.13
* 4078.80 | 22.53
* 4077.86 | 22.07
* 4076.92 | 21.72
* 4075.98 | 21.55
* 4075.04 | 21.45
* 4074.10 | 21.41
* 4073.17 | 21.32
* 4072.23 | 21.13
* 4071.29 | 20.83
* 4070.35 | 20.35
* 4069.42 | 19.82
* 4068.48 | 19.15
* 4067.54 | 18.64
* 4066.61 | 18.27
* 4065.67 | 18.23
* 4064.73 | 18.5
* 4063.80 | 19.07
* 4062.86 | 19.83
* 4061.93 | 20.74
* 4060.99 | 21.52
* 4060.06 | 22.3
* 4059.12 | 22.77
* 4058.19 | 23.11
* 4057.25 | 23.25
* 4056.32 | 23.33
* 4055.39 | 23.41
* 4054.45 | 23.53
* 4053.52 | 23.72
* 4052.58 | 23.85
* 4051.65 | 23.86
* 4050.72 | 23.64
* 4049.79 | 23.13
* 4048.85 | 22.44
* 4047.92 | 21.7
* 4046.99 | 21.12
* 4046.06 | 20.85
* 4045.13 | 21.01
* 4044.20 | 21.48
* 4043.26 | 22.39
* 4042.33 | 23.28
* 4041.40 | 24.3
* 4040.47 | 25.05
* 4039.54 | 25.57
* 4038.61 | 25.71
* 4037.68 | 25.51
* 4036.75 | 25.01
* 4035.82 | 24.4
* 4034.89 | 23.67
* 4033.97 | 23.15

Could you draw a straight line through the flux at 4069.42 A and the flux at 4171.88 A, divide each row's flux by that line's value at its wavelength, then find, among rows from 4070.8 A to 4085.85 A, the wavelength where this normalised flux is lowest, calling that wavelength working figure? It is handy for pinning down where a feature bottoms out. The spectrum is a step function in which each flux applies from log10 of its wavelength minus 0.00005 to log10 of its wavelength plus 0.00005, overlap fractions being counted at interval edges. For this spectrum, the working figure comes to 4071.29 A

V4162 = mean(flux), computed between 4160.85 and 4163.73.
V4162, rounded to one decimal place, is 22.5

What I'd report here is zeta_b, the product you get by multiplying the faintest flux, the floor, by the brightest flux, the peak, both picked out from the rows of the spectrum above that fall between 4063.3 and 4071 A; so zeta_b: 371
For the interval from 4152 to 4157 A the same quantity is 495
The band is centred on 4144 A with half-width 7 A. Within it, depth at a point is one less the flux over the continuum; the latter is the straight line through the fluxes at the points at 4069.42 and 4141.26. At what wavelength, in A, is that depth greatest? 4149.85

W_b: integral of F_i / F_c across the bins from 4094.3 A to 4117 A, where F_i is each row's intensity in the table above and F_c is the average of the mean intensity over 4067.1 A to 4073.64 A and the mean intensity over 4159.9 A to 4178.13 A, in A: 23.3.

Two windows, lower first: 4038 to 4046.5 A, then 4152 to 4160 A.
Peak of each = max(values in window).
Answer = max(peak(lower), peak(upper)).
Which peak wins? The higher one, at 25.7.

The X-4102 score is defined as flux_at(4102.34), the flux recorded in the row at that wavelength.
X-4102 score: 20.82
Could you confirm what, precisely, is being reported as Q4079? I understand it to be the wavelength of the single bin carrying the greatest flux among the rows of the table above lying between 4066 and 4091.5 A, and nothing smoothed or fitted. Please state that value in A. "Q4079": 4086.32 A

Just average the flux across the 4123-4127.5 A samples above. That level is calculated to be 25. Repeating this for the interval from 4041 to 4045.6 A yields 22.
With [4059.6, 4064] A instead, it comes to 21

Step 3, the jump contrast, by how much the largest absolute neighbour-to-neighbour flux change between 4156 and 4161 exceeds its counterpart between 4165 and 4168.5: -0.44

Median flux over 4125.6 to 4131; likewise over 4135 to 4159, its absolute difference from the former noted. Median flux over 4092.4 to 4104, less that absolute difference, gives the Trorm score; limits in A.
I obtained 20.4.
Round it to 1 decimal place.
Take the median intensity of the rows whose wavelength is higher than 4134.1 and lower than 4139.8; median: 22.3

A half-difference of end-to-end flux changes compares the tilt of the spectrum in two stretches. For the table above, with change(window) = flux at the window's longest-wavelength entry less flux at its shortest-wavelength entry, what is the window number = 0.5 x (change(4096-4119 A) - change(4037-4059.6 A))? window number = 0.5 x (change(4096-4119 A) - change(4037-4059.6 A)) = 2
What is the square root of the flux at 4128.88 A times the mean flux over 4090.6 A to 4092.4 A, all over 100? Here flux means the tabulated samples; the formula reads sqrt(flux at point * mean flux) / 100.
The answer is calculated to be 0.243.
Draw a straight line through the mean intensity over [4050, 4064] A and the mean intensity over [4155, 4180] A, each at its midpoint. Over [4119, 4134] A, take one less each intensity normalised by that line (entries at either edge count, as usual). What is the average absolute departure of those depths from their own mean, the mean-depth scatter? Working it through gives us 0.04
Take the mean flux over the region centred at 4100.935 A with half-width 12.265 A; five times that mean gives 116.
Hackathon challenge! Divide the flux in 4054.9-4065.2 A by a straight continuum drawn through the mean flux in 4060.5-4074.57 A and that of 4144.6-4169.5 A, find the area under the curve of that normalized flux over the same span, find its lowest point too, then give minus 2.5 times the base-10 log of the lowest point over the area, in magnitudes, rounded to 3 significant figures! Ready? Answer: 2.71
